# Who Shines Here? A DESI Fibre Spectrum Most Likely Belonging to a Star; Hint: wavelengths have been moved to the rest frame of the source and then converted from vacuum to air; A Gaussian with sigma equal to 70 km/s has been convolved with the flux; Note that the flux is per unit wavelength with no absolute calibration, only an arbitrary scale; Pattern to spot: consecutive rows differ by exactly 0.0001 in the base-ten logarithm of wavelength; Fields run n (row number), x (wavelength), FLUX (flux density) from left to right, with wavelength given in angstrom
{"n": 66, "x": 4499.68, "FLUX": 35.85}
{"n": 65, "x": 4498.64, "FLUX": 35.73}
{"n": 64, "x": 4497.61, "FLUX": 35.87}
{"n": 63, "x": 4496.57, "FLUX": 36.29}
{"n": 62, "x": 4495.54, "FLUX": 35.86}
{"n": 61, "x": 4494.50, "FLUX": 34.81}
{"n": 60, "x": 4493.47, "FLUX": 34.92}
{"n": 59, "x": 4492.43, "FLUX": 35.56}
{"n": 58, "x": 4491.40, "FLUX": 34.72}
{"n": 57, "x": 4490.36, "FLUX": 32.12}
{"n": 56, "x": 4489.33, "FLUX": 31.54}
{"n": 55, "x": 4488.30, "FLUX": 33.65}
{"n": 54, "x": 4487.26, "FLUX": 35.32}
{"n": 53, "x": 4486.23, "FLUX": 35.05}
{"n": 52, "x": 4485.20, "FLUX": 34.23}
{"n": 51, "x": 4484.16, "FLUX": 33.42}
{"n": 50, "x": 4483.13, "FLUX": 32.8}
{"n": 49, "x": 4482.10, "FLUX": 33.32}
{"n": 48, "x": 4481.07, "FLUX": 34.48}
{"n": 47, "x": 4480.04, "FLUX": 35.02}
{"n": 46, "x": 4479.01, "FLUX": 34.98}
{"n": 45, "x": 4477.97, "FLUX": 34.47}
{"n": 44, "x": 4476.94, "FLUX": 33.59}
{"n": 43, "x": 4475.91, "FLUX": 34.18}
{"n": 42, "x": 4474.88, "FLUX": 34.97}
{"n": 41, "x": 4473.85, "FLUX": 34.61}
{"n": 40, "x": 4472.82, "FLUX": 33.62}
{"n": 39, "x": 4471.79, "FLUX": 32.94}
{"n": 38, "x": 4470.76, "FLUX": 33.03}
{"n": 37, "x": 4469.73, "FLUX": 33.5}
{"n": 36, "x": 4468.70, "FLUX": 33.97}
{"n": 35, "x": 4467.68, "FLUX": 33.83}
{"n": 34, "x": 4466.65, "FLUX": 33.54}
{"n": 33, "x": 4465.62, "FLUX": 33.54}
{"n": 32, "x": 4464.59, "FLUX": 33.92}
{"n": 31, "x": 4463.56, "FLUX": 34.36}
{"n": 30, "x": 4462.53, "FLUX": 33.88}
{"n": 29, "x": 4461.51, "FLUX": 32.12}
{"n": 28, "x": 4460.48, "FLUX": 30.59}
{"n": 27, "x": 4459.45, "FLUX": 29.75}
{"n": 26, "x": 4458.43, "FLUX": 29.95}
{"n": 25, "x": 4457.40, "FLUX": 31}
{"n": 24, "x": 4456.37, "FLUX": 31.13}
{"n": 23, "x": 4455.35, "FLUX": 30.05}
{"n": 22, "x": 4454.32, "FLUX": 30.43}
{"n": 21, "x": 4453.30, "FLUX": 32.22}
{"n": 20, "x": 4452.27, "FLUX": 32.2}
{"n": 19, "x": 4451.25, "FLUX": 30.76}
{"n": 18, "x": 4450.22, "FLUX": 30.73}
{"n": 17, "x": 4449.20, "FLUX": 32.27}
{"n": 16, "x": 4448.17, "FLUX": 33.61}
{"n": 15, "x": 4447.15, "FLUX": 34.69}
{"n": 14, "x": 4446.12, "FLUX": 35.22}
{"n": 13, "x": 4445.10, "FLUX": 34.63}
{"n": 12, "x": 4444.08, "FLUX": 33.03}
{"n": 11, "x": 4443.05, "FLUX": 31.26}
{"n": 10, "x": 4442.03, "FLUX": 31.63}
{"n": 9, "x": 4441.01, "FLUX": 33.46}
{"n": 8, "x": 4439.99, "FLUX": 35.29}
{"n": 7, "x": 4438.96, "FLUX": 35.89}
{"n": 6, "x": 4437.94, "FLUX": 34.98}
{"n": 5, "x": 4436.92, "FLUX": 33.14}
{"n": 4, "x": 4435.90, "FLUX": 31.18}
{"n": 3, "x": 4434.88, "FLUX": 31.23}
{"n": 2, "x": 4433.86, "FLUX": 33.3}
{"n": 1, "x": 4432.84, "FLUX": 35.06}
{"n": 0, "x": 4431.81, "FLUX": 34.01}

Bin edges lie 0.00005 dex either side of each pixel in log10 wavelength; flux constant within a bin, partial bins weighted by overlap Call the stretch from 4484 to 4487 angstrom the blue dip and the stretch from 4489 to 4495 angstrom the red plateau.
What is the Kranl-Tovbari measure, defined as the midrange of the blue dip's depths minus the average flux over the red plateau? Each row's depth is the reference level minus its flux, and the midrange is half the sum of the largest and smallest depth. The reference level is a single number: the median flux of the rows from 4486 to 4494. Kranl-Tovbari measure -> -33.4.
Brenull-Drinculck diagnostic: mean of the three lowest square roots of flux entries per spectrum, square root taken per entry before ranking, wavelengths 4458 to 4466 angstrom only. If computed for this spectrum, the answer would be 5.49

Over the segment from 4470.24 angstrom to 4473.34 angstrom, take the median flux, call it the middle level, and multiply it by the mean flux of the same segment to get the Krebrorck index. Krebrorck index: 1096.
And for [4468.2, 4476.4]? 1144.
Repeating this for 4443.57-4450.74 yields 1124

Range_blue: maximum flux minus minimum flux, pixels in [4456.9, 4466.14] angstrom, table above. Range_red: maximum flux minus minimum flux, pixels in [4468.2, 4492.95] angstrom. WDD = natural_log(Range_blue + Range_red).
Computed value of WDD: 2.2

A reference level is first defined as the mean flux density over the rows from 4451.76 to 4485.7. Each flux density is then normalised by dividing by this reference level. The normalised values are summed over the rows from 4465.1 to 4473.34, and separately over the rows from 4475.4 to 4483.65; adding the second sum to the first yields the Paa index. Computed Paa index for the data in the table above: 16.4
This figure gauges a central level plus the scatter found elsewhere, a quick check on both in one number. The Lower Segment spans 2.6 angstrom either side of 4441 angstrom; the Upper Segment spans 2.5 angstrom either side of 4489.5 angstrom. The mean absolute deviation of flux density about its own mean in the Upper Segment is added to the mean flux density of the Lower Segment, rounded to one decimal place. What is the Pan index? 34.8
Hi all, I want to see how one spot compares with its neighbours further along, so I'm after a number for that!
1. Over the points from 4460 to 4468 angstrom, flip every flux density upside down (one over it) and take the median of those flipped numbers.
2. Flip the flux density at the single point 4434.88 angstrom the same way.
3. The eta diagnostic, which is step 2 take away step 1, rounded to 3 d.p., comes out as 0.002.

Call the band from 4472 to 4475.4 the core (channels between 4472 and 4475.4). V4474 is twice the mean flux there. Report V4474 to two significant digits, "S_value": 69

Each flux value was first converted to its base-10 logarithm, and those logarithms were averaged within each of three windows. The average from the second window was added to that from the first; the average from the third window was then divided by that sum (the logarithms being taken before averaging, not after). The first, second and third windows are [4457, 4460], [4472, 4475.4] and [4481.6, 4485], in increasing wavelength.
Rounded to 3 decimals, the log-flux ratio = 0.504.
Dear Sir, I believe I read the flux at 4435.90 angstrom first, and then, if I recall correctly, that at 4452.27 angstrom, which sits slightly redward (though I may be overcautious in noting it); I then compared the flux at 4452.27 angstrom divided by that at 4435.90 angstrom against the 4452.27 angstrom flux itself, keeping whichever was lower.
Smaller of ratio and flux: 1.03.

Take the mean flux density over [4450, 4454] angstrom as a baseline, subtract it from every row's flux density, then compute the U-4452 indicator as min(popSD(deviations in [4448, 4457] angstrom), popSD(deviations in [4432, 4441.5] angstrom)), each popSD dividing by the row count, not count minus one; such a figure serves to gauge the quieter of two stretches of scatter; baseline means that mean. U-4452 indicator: 1.1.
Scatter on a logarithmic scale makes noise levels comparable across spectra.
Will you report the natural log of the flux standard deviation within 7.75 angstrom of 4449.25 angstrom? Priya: 0.5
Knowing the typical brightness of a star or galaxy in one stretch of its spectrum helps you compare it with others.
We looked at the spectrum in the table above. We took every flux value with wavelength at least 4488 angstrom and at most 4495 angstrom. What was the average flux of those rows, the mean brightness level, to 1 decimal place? 33.9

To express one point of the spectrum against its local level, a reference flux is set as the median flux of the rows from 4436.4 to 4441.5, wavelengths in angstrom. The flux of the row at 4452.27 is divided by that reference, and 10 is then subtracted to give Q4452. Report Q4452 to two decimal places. -9.08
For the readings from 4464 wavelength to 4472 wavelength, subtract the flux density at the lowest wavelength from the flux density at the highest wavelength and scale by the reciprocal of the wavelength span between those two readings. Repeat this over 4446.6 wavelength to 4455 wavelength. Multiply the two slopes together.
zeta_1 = 0.081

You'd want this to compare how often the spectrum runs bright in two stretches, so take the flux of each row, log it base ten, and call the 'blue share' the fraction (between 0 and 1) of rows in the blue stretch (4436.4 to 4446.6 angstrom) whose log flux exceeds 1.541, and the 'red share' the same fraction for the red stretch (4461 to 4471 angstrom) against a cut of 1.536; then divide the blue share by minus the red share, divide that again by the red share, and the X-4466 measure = -40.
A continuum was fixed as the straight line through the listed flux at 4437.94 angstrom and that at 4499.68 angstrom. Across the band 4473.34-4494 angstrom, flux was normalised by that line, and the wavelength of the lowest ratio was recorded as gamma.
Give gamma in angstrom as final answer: 4489.33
